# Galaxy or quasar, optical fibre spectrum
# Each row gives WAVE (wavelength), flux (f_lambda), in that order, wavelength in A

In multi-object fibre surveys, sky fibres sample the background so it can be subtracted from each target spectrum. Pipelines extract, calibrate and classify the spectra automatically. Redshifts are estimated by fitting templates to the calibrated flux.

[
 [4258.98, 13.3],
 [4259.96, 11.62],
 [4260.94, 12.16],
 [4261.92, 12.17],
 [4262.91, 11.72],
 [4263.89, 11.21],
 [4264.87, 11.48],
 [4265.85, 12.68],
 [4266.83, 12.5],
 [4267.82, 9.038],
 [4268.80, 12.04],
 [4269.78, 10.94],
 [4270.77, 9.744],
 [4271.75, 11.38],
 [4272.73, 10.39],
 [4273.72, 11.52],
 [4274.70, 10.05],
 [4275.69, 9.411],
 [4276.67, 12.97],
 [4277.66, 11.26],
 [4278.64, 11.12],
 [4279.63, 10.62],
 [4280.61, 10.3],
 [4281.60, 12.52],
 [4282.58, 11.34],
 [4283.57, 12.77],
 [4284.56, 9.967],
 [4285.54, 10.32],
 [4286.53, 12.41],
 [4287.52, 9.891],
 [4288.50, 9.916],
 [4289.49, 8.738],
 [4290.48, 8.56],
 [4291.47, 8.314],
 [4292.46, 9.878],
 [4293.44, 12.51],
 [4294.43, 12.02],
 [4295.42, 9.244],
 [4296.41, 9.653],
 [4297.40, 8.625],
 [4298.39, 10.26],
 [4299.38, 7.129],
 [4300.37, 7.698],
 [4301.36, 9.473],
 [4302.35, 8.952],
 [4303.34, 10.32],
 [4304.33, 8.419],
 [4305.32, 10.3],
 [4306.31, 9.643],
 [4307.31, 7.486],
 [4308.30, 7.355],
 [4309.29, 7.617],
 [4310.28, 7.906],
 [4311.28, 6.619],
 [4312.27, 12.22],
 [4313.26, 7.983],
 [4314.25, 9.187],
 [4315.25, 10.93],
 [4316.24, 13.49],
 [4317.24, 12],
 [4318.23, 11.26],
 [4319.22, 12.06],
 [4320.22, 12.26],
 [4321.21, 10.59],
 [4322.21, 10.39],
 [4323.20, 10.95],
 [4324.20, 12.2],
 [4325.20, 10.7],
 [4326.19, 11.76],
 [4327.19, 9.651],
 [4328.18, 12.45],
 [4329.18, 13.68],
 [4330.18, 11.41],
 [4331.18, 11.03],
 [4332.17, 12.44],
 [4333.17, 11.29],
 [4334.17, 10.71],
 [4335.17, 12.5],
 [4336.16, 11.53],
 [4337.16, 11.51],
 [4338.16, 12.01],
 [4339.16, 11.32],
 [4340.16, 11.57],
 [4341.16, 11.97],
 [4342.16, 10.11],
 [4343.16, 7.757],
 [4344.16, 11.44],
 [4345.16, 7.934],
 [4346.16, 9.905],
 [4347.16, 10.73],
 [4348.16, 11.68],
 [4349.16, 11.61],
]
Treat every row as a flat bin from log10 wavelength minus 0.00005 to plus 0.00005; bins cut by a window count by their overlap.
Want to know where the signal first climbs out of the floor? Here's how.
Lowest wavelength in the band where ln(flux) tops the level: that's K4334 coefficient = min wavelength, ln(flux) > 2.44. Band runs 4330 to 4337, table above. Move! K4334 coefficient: 4332.17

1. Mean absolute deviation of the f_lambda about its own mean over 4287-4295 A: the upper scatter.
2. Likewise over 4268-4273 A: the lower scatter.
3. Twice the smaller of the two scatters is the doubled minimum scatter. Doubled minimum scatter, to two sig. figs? 1.3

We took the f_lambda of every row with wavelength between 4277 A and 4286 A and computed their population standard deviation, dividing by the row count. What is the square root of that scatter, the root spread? 0.96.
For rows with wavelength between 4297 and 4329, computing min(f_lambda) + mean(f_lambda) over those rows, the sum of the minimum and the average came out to 16.6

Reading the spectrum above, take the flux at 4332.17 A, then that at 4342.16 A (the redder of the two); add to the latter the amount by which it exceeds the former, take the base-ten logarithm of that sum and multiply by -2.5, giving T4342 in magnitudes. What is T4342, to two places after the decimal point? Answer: -2.23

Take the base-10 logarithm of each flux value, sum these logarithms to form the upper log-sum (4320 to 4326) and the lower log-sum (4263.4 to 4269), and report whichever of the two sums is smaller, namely 6.29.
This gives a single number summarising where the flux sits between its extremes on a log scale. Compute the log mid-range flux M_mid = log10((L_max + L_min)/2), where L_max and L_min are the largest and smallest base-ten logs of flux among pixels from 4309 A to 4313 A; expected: -0.020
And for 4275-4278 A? 0.018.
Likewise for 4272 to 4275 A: 0.014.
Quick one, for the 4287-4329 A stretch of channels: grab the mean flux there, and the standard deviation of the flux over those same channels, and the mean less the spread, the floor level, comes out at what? 8.2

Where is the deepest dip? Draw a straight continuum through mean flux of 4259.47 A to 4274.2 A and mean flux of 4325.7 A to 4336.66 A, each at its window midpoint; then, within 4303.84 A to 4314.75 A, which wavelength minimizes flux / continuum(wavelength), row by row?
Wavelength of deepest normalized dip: 4311.28 A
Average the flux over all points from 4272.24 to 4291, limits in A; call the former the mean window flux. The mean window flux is 10.7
